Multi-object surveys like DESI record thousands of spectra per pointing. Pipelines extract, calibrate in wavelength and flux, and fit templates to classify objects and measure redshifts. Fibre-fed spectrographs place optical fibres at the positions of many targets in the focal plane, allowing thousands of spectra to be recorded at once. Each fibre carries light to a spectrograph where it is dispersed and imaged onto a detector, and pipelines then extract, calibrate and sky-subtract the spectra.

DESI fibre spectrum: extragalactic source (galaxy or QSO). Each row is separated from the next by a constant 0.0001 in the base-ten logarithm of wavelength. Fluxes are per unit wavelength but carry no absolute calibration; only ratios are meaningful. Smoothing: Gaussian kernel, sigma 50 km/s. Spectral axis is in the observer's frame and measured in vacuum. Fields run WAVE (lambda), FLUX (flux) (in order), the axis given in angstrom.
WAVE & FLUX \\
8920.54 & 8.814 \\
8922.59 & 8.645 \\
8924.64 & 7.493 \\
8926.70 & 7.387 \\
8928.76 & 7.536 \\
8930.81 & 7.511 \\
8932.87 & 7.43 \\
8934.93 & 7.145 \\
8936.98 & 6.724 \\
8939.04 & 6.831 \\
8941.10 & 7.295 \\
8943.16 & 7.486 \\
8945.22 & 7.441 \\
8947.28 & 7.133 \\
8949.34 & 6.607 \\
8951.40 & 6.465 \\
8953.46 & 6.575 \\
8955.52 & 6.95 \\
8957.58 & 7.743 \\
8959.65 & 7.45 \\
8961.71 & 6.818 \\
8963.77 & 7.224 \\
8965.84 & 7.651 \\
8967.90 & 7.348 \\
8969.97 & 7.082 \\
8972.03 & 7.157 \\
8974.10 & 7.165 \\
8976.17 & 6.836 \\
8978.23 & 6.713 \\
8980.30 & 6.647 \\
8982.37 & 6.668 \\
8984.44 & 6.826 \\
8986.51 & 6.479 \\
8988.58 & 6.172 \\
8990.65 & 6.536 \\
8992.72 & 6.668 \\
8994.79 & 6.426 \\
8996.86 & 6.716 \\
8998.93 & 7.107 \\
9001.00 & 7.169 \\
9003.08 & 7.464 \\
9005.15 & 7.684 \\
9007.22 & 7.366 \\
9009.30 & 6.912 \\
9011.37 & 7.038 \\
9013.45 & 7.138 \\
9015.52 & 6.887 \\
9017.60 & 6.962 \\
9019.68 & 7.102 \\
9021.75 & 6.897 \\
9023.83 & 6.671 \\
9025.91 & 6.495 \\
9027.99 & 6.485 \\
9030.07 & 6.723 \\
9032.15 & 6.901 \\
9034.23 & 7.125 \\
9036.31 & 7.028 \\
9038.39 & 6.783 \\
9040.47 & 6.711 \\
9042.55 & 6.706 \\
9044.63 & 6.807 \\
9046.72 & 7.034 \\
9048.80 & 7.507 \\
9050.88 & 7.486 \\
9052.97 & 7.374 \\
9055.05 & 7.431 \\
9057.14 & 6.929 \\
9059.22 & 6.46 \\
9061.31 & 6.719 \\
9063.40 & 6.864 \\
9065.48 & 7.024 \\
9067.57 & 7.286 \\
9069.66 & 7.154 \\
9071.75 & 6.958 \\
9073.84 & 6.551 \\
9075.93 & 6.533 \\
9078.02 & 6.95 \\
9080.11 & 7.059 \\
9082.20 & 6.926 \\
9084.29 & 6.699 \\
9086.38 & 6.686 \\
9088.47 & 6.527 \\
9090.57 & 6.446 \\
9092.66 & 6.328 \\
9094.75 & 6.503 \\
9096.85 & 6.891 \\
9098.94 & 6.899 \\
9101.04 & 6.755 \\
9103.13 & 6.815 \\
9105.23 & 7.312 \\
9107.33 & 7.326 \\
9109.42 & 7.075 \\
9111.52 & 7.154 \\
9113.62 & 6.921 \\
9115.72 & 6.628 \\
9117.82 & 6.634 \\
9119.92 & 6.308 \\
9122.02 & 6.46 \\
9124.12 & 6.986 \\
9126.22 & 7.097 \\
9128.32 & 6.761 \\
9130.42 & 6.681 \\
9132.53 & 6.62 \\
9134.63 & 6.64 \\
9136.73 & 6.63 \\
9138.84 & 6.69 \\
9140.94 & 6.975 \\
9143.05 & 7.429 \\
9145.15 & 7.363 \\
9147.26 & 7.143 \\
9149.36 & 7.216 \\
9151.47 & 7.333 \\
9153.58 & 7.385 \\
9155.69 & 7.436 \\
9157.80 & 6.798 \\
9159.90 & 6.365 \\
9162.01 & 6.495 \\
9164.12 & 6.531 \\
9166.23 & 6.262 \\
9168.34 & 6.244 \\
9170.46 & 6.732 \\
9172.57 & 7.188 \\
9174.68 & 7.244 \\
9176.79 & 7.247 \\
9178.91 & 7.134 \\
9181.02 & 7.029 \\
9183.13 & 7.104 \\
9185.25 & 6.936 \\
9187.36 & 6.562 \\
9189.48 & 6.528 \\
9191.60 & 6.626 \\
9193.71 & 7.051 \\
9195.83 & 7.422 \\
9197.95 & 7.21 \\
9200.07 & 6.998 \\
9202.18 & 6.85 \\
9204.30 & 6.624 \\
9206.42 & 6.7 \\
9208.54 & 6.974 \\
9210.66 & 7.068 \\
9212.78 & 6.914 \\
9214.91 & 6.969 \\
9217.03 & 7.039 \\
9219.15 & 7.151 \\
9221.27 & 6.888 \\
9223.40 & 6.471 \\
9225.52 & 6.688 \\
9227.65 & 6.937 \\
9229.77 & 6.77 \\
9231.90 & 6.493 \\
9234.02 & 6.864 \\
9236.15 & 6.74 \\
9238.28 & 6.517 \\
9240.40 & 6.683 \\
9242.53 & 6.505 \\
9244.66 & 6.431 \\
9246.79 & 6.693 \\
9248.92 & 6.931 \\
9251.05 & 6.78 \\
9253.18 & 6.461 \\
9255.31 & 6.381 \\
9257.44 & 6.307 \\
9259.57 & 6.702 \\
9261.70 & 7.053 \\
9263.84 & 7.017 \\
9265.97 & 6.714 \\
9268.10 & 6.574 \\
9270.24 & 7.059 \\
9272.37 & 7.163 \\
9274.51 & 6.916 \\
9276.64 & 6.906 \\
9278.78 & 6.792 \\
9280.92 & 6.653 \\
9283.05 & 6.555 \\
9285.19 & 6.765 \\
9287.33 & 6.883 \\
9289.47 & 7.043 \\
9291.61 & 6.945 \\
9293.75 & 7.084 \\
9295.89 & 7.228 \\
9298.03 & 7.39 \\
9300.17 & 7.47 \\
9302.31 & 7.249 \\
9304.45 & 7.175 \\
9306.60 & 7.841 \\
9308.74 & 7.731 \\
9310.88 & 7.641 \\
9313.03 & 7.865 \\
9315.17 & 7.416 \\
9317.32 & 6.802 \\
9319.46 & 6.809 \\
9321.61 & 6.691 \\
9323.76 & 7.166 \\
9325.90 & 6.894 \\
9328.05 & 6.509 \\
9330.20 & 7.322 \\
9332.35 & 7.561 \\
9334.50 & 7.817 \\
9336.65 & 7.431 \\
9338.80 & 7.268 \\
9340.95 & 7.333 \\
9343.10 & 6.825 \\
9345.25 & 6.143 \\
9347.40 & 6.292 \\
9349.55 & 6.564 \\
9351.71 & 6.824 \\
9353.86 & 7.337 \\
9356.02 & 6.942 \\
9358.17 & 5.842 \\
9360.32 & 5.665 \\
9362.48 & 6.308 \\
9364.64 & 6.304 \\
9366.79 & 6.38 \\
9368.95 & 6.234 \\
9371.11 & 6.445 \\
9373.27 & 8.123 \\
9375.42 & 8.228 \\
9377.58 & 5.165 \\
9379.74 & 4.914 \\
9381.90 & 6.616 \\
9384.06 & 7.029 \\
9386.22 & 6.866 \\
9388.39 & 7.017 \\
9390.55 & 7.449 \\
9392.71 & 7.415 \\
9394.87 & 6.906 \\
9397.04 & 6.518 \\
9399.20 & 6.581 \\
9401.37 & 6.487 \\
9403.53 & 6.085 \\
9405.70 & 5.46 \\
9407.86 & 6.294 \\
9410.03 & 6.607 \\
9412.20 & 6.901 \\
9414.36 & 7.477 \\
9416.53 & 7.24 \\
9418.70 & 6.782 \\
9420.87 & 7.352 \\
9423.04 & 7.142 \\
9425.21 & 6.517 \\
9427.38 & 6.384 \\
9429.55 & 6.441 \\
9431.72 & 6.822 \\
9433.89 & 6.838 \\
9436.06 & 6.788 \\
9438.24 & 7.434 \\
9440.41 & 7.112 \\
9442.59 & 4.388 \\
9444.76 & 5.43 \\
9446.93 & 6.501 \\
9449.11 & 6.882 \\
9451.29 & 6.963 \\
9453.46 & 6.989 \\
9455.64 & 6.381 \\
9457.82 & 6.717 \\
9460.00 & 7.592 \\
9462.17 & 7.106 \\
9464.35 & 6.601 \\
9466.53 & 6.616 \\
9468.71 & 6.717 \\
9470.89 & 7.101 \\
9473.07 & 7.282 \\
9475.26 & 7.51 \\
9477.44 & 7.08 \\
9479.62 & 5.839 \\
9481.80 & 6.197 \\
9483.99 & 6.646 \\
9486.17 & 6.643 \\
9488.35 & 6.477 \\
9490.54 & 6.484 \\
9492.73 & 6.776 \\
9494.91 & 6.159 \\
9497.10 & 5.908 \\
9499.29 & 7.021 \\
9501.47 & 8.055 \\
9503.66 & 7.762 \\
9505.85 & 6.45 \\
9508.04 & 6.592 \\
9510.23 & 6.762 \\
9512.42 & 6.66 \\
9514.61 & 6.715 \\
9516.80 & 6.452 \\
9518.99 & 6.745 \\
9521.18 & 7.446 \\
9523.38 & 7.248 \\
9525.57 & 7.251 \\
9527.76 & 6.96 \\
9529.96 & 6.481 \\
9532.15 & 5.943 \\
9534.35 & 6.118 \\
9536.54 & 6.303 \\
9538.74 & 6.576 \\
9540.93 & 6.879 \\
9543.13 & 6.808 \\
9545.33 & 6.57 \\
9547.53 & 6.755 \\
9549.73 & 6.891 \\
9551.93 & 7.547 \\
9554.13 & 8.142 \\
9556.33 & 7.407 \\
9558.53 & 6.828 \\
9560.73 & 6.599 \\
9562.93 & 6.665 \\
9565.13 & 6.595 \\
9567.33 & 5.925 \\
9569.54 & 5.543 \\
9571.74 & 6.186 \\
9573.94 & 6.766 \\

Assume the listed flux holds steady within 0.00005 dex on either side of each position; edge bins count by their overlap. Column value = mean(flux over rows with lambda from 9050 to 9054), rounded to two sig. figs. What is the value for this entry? 7.4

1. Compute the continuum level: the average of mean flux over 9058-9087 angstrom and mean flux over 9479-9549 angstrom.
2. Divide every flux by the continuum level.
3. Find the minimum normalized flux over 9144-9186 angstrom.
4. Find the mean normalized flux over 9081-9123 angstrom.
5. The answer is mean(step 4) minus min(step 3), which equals 0.077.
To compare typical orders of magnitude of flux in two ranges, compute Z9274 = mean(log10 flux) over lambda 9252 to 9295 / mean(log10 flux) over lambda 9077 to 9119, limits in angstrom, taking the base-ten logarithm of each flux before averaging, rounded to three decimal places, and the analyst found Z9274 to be 0.998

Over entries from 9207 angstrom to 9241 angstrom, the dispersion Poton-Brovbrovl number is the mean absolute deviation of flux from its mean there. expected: 0.17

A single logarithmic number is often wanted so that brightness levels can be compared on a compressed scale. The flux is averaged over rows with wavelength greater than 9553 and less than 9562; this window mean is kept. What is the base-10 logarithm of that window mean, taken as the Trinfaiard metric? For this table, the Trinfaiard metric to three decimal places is 0.860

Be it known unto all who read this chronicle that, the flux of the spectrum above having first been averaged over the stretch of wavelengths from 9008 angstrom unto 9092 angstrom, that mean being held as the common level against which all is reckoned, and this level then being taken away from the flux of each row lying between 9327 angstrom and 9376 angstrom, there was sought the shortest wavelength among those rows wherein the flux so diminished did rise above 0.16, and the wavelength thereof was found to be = 9330.20 angstrom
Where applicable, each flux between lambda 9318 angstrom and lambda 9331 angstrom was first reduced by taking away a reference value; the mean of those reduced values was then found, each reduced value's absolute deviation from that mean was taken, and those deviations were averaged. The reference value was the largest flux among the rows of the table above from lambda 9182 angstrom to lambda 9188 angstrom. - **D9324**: 0.230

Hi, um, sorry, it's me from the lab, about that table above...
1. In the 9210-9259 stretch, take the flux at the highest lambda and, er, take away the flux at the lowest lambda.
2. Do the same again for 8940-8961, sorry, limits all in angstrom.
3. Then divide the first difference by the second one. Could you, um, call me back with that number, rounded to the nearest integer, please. -5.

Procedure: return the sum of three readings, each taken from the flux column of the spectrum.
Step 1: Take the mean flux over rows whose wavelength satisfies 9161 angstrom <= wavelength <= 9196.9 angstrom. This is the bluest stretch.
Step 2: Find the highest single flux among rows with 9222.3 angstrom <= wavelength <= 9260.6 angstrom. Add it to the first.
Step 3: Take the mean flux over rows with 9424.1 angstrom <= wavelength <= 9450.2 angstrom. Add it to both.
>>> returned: 20.2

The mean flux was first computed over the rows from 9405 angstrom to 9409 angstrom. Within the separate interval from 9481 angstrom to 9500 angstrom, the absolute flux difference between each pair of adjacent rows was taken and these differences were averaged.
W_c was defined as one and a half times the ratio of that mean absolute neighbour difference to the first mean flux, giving 0.092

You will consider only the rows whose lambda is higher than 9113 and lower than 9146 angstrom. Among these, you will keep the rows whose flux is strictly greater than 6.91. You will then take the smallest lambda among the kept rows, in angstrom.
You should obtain 9113.62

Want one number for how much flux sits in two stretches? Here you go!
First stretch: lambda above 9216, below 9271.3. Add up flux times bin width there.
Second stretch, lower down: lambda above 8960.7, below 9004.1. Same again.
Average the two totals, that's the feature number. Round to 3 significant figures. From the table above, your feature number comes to 336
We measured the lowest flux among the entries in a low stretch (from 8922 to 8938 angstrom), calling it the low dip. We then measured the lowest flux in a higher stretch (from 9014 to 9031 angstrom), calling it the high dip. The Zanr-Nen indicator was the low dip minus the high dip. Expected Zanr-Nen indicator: 0.2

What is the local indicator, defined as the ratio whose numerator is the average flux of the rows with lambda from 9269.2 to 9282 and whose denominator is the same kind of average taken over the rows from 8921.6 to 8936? 0.91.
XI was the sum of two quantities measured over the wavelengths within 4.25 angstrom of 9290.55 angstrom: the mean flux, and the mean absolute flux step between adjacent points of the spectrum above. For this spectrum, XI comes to 7.12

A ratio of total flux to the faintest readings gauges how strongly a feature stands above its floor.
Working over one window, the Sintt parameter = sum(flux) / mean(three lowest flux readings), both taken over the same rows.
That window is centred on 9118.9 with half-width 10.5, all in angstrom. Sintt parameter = 11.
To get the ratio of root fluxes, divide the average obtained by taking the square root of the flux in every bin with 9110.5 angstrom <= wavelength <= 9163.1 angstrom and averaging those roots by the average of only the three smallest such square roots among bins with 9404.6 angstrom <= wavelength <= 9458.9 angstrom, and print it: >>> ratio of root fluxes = 1.16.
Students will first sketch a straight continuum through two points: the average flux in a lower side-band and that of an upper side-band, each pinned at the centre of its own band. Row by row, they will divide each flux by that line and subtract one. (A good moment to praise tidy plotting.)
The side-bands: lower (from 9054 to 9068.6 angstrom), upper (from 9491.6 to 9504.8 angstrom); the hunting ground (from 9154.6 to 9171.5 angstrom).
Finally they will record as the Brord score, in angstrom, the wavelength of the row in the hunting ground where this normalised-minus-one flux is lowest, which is 9168.34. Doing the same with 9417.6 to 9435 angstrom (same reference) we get 9427.38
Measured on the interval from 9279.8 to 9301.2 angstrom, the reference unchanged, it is 9283.05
